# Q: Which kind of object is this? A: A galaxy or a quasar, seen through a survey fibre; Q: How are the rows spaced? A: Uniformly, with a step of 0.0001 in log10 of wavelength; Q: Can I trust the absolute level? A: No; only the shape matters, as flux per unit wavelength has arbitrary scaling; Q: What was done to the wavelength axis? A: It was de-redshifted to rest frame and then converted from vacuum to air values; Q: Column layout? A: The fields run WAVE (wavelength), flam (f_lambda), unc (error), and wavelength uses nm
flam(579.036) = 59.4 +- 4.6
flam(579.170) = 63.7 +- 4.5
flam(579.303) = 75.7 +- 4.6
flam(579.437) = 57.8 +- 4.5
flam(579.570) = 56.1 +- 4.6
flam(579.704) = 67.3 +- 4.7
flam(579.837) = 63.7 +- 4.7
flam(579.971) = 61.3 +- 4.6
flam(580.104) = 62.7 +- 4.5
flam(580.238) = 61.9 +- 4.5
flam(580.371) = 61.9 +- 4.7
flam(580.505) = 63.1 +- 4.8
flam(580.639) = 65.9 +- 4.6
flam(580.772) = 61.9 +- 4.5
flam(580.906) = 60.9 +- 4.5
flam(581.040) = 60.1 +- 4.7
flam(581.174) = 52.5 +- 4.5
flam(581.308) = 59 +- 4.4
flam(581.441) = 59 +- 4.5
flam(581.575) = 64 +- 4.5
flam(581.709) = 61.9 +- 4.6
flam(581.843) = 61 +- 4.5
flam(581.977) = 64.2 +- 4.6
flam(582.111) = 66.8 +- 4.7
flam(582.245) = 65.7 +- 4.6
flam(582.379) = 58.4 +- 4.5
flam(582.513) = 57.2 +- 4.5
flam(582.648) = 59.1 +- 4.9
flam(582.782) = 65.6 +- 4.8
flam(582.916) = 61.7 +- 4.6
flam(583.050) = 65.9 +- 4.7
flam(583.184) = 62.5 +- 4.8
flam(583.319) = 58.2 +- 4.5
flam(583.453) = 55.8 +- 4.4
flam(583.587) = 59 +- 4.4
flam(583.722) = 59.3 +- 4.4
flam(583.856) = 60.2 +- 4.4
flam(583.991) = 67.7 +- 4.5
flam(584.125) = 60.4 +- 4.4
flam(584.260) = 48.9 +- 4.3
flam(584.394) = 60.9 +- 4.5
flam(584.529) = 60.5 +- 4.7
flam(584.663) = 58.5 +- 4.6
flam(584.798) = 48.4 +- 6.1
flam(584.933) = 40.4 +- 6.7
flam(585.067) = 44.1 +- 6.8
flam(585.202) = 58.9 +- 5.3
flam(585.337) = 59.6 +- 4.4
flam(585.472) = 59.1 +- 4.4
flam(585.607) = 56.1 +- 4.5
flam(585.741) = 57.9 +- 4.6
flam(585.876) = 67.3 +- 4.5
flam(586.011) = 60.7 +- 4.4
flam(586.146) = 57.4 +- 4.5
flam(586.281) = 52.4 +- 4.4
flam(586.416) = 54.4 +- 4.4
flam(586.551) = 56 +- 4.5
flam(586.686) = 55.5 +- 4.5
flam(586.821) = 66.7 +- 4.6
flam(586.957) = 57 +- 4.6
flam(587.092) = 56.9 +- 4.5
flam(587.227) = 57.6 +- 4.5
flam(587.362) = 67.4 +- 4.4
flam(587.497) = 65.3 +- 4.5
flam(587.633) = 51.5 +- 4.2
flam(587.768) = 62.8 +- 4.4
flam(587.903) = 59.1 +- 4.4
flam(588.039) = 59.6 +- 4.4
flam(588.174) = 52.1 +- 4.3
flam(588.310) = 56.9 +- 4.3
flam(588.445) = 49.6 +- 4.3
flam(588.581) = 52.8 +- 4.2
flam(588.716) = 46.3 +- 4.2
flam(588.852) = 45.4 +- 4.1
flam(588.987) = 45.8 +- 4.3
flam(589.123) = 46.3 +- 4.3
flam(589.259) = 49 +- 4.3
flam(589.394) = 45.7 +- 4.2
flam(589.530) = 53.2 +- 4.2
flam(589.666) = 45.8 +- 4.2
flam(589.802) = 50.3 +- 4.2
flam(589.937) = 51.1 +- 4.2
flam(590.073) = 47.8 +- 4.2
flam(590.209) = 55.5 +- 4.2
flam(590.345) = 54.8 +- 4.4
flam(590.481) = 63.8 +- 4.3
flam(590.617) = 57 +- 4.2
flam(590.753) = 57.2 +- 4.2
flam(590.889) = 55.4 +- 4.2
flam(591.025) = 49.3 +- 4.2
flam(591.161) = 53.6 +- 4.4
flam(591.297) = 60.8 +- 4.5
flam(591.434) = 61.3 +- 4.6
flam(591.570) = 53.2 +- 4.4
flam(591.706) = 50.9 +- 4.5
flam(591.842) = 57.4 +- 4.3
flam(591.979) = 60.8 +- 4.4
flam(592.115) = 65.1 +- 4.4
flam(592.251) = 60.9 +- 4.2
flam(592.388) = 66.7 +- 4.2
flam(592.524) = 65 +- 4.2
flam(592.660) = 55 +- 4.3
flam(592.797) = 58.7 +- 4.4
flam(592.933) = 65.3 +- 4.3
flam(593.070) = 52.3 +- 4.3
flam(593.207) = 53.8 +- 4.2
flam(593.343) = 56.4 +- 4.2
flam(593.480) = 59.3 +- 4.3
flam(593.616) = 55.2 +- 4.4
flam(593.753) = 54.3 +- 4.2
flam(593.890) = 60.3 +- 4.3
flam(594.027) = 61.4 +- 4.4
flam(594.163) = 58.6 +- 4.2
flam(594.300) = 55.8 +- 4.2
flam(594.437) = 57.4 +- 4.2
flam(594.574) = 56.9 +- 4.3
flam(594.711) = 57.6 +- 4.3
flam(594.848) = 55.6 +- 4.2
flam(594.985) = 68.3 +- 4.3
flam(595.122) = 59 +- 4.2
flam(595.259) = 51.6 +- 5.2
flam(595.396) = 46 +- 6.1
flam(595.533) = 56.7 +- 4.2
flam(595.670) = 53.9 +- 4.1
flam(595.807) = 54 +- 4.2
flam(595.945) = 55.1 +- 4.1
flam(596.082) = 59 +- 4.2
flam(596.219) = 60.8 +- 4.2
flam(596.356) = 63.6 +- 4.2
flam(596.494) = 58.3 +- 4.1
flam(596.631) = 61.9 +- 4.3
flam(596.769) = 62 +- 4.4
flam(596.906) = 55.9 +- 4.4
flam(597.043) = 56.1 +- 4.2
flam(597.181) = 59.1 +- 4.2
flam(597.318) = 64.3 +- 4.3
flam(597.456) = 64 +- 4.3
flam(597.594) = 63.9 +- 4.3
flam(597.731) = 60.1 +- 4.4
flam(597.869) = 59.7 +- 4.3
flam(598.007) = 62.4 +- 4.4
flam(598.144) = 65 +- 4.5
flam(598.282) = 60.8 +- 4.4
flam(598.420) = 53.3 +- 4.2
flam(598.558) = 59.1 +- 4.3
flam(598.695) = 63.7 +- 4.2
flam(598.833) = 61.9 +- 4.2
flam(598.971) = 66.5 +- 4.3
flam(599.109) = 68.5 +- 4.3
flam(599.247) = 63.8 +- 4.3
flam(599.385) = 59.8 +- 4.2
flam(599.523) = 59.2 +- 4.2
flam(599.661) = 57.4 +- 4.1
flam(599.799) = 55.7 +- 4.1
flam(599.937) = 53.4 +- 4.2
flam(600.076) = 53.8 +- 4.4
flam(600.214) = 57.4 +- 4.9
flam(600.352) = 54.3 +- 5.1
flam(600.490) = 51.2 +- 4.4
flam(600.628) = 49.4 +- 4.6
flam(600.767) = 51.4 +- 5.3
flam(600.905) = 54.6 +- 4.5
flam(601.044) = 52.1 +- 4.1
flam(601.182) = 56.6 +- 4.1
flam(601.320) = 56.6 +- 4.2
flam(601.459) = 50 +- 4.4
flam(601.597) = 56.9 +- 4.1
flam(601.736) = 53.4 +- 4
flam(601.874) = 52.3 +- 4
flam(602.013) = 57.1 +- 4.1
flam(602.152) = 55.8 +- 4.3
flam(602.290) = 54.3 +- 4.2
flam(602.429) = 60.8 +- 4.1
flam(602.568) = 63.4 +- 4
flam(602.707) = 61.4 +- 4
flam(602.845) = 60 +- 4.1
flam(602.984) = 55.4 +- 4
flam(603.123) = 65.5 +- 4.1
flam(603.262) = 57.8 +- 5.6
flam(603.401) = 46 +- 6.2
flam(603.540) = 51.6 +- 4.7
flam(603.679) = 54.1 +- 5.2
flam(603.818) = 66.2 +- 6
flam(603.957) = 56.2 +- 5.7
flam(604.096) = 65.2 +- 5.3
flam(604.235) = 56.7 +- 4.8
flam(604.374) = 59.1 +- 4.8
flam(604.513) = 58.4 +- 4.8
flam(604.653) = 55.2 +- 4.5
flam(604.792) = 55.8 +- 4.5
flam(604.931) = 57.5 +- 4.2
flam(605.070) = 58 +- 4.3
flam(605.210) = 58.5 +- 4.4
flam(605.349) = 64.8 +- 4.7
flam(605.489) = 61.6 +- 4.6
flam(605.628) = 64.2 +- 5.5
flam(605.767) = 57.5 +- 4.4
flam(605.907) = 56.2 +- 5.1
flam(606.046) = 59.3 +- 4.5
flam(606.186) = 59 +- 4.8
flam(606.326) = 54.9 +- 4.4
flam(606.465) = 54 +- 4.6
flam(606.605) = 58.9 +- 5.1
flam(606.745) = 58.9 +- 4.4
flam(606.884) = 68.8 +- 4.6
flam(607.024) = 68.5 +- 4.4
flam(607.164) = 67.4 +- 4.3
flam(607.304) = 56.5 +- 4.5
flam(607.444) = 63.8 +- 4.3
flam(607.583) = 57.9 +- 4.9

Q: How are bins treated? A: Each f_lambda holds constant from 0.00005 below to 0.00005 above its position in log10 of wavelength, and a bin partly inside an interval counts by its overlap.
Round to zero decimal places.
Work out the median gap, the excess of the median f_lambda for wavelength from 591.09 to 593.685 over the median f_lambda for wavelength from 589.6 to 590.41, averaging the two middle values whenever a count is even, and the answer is 8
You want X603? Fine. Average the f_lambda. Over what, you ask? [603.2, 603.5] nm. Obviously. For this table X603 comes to 52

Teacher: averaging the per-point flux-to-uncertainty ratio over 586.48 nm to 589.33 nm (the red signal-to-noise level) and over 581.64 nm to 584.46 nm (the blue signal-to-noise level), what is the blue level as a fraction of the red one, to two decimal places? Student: 1.06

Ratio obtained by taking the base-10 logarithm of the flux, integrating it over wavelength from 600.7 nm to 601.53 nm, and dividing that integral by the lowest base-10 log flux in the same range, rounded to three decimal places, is 0.845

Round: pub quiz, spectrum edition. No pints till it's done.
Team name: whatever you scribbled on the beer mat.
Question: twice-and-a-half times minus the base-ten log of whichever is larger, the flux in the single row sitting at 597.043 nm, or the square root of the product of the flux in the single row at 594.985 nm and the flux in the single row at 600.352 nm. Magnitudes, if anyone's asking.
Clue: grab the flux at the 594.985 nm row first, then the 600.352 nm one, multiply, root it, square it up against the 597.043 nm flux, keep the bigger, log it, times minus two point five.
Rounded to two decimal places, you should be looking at -4.46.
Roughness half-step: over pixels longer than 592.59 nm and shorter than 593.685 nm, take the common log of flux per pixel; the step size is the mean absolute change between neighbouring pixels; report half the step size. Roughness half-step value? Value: 0.018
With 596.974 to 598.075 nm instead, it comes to 0.008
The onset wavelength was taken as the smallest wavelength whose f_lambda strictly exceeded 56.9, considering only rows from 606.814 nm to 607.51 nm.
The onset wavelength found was 606.884 nm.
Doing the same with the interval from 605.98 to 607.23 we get 606.046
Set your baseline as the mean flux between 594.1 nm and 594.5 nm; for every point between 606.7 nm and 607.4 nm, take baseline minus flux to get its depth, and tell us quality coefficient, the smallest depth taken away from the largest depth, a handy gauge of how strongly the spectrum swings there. 12.3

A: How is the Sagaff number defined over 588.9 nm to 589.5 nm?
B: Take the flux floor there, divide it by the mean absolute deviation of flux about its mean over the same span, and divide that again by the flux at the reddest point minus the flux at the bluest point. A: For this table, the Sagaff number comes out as -397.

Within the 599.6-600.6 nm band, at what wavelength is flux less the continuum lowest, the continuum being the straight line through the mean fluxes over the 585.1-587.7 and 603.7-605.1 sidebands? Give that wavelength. 600.490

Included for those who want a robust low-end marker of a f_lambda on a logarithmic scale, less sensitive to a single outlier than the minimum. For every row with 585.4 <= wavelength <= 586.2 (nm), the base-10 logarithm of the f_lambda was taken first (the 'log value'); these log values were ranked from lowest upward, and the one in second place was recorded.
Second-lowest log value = 1.76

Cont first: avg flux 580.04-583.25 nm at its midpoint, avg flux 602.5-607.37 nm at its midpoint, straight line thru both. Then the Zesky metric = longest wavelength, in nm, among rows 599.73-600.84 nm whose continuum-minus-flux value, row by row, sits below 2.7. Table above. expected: 600.214 nm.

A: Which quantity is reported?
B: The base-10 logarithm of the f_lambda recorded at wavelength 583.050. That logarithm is 1.819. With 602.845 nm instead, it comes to 1.778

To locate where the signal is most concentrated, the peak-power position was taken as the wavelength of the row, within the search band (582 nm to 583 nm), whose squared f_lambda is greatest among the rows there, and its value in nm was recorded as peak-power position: 582.111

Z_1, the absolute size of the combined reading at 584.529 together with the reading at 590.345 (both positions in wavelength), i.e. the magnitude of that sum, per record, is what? 115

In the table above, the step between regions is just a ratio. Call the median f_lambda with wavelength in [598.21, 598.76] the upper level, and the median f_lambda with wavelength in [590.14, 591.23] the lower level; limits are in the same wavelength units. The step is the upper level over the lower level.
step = 1.08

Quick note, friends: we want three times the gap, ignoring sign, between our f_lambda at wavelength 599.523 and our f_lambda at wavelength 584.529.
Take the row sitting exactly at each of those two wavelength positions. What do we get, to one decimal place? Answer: 3.9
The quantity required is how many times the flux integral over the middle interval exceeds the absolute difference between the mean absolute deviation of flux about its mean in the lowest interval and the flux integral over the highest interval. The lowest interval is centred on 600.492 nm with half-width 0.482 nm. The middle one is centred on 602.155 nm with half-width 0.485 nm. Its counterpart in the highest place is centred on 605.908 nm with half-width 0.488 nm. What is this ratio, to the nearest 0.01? 0.99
